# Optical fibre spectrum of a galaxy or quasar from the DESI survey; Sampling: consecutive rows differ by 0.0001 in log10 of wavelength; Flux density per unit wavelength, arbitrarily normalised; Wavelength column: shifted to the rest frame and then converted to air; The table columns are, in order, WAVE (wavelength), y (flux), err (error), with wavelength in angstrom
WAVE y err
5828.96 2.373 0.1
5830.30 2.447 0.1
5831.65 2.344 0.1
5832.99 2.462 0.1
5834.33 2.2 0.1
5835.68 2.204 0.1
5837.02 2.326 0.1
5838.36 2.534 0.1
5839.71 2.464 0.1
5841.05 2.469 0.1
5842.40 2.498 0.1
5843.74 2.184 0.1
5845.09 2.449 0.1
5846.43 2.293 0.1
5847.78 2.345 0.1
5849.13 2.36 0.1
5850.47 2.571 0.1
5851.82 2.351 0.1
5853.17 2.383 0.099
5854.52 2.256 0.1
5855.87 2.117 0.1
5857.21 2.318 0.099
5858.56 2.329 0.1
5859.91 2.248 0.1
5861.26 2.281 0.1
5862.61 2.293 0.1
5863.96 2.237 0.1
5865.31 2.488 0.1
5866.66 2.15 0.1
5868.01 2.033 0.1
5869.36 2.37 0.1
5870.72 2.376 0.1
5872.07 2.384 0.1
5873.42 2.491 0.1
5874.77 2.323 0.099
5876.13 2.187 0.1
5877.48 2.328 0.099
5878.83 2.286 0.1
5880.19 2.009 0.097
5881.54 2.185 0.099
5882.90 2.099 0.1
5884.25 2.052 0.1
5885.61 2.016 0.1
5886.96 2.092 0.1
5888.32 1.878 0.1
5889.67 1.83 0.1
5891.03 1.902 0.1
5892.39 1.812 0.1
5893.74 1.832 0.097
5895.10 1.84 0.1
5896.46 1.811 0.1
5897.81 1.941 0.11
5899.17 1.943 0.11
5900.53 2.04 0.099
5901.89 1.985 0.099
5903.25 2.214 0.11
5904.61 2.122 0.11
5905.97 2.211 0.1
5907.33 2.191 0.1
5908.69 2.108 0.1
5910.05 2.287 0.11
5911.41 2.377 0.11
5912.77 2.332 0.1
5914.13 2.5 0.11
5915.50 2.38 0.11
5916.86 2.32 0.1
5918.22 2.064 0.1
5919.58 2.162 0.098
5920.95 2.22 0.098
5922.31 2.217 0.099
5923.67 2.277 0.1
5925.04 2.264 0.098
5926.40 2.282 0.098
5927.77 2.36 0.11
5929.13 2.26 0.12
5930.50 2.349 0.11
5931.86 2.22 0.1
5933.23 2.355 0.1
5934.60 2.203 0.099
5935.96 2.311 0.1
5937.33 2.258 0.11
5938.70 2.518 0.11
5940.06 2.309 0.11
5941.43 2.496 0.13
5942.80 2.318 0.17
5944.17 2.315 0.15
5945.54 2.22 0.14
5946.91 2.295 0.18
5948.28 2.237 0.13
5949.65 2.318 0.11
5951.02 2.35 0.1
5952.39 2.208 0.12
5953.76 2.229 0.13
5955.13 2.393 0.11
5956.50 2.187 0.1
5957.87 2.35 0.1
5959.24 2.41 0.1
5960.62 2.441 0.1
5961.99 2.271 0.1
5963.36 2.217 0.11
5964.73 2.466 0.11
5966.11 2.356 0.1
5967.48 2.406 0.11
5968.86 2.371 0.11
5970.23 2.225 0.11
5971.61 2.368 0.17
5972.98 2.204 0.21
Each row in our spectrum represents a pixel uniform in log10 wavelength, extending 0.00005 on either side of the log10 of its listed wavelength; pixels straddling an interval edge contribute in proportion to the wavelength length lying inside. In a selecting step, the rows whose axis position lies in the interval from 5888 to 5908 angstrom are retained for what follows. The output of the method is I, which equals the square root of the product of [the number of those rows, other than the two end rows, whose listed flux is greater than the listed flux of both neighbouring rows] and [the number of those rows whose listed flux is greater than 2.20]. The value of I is 3.2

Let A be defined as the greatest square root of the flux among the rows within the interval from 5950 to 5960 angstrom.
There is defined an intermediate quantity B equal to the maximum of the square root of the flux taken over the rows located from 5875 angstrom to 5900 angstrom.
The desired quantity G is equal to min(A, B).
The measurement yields 1.53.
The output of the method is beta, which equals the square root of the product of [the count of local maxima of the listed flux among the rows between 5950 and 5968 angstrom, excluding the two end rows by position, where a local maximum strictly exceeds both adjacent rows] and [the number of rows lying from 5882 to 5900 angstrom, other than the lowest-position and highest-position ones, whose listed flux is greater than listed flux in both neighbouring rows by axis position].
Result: 3.0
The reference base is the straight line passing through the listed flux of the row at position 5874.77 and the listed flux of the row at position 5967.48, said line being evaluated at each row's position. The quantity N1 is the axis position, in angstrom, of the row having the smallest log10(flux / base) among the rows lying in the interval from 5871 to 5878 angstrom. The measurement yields 5876.13 angstrom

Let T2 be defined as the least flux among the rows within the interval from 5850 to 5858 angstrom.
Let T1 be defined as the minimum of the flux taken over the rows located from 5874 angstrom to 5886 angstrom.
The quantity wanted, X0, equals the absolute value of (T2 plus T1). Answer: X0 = 4.13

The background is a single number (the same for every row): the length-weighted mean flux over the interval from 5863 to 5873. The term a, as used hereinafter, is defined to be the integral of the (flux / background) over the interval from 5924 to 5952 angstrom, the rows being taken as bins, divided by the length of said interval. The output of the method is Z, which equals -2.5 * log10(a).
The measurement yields -0.006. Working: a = 1.01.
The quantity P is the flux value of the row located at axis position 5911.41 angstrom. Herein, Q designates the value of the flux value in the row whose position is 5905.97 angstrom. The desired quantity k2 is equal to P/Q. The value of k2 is 1.08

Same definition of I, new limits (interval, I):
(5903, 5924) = 6.6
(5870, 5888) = 4.2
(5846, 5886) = 13.0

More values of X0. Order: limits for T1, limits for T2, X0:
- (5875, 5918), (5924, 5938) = 4.01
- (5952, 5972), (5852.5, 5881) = 4.20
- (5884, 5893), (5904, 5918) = 3.92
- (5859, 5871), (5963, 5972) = 4.25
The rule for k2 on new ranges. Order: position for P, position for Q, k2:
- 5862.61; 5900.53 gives 1.12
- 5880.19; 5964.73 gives 0.81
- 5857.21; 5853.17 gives 0.97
